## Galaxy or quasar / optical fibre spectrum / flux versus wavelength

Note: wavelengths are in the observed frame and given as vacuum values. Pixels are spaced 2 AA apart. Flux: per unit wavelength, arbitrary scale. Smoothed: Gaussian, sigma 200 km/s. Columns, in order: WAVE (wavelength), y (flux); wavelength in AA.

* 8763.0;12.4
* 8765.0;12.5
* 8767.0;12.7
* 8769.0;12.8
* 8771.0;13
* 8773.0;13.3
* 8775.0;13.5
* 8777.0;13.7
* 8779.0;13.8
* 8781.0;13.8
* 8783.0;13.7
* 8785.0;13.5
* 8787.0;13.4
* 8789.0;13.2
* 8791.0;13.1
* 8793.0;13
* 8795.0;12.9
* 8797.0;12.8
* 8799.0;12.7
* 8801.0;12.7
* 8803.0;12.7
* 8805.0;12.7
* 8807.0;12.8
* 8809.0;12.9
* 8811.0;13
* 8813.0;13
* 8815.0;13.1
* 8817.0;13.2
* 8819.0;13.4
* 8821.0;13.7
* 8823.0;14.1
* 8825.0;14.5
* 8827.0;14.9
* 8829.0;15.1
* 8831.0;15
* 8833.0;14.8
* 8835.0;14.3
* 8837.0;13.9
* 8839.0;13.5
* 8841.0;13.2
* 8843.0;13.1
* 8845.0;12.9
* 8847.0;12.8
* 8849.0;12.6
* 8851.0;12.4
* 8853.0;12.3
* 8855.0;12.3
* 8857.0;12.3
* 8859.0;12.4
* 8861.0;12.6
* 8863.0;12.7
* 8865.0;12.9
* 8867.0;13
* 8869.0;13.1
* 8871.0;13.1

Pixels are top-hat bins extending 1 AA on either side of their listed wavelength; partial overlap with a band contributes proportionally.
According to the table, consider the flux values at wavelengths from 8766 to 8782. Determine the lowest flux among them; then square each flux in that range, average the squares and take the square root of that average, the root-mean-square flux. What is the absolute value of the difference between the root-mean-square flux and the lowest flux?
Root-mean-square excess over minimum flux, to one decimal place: 0.6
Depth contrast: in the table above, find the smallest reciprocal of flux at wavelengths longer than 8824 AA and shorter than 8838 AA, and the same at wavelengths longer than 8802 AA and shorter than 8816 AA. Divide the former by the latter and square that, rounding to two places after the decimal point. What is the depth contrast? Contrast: 0.75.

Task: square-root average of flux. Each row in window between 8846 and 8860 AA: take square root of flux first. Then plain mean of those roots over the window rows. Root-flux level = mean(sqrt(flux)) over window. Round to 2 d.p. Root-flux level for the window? 3.53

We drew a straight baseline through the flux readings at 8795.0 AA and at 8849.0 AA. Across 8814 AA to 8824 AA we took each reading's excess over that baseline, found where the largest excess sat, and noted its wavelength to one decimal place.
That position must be 8823.0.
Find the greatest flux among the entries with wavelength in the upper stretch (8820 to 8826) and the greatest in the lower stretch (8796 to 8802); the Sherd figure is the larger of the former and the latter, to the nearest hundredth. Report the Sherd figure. 14.50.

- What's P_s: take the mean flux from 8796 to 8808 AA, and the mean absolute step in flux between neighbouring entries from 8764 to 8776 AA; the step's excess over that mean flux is -12.5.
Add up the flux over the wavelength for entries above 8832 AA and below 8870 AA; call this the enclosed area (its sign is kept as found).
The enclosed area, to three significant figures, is 494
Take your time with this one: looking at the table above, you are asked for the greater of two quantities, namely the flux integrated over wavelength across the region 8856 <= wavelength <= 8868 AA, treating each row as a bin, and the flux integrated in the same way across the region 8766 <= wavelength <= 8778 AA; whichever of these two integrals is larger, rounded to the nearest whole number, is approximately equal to 158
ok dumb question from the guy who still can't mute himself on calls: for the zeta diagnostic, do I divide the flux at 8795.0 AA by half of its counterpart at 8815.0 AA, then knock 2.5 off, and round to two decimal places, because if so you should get -0.53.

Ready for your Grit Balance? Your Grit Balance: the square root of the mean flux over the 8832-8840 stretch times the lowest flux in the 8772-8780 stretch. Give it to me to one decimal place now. 13.7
